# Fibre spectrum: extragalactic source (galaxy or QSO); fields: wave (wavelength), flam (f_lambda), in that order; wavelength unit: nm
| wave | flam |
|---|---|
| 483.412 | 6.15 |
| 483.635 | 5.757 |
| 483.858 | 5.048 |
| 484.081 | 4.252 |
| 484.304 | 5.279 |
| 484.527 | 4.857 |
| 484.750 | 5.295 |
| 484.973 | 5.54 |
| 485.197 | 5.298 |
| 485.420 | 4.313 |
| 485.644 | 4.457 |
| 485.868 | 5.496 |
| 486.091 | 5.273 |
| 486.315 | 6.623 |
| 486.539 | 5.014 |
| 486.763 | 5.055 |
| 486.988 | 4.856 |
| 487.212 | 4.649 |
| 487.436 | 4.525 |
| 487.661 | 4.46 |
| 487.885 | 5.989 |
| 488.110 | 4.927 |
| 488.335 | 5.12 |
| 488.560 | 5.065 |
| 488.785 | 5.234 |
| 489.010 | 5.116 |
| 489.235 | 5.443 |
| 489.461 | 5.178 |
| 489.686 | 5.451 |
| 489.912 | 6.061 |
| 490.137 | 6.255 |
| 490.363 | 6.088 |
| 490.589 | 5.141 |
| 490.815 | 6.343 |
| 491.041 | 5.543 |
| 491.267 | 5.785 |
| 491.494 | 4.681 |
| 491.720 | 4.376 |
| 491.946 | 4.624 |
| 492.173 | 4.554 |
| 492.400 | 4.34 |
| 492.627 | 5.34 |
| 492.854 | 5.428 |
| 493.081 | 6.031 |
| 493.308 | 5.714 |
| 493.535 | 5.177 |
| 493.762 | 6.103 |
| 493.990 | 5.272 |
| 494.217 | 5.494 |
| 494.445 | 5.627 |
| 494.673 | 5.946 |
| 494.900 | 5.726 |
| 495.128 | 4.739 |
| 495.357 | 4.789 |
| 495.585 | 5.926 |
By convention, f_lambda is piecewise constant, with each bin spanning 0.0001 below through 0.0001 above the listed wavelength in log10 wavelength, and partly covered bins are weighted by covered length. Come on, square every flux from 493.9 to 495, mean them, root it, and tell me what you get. 5.62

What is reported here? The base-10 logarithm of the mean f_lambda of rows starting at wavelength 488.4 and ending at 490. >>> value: 0.73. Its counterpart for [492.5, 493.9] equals 0.75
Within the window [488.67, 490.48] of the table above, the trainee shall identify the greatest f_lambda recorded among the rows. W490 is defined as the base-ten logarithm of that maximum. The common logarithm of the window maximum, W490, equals 0.796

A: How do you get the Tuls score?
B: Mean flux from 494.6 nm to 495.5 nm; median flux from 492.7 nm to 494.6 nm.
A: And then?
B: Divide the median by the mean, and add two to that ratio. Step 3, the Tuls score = 3.05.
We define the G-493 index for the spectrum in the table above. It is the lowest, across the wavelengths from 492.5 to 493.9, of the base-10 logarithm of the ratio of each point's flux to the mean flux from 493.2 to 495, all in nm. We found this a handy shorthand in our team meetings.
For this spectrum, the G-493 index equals -0.037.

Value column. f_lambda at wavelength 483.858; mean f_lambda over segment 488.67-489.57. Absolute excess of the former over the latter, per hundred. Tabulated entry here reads 0.0019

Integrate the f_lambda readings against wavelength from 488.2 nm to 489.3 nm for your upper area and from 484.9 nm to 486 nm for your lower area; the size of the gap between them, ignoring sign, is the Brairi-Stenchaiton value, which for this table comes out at 0.2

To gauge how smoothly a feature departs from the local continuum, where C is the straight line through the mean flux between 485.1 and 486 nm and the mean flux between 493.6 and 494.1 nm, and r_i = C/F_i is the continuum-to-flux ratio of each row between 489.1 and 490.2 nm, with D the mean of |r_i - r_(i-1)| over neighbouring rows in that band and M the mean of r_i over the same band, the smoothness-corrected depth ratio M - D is 0.88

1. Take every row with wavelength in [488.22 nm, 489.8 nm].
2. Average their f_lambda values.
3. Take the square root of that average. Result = 2.29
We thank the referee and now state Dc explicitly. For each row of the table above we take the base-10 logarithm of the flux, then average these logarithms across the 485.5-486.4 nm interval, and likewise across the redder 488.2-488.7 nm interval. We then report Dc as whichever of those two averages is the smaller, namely 0.707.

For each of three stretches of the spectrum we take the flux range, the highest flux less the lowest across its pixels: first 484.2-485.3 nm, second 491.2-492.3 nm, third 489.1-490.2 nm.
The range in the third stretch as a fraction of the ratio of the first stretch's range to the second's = 2.2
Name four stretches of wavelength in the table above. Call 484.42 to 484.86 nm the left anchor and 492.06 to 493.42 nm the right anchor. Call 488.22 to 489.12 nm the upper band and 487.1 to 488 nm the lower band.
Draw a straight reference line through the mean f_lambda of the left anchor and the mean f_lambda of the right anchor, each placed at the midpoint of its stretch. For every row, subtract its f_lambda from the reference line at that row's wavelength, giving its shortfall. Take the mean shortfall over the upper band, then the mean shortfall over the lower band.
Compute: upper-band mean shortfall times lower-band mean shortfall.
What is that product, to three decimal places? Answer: 0.005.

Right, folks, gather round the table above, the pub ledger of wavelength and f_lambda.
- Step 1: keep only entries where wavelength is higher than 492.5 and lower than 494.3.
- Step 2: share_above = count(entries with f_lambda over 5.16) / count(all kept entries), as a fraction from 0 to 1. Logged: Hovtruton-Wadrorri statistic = 1.00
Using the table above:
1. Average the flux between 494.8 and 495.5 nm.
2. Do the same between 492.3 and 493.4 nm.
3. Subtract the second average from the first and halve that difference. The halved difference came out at -0.14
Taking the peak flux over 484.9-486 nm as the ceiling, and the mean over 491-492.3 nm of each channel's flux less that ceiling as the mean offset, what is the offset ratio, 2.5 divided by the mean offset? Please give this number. -4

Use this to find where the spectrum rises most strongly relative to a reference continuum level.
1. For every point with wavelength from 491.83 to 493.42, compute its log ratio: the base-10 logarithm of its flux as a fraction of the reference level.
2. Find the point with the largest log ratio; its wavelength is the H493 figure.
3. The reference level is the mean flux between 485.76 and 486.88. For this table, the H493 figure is 493.081 nm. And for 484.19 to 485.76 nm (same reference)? 484.973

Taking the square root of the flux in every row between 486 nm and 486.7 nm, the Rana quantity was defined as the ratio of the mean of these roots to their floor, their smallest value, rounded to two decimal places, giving 1.06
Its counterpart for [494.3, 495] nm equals 1.01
